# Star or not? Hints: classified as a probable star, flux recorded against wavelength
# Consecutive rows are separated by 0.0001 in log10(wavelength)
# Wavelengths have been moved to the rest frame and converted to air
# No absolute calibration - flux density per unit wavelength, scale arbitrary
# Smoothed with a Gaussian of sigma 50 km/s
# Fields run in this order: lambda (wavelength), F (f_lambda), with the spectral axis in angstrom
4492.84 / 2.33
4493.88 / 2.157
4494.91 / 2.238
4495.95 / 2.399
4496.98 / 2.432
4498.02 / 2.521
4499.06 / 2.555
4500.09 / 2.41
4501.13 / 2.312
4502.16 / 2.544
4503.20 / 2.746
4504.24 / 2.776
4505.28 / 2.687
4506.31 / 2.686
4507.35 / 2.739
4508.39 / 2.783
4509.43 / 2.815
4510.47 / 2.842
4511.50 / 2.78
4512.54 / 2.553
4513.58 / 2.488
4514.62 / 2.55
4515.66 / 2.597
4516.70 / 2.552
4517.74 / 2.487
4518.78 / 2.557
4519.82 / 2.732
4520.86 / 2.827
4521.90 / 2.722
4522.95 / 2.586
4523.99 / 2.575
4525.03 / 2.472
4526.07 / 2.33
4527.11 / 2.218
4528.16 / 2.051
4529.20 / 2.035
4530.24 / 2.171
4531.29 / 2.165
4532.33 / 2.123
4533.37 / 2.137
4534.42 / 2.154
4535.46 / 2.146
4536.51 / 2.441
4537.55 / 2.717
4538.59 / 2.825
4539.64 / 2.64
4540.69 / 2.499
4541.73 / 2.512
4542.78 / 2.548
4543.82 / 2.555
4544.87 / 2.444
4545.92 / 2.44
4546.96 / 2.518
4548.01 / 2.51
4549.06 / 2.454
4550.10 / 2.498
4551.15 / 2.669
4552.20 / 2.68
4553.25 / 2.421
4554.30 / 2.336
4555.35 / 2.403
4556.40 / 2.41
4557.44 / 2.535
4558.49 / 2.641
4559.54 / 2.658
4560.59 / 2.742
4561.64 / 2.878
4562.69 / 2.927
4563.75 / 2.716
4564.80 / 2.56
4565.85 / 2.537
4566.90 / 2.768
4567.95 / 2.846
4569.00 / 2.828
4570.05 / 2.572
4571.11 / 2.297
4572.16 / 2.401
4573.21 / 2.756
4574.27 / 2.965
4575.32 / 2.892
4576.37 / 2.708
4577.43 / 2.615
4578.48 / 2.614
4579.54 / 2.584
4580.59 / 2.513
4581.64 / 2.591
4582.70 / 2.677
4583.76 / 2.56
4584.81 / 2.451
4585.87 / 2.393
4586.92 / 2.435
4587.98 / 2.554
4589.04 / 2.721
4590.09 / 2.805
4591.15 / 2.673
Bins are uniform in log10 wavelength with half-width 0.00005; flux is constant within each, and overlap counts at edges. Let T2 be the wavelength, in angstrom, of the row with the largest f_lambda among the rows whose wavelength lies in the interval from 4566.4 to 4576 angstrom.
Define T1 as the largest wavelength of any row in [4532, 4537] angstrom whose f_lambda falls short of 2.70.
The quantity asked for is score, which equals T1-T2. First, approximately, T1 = 4536.51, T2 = 4574.27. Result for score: -37.8 angstrom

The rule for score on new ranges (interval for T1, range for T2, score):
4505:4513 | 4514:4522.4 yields -8.3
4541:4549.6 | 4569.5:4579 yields -25.2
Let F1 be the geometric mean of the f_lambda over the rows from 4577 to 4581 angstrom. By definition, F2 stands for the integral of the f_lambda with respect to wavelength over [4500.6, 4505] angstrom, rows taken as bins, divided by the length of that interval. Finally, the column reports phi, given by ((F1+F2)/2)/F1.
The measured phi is 1.00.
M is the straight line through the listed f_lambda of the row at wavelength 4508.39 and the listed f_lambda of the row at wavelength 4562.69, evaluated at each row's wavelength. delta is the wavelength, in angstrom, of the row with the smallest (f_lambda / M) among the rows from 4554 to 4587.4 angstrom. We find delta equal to 4571.11 angstrom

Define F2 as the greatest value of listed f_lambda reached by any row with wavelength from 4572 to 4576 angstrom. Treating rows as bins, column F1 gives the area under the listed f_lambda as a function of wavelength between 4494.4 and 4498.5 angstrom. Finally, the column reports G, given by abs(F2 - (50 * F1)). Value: 488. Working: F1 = 9.8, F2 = 2.965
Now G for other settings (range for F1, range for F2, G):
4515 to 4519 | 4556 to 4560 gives 507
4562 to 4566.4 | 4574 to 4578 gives 589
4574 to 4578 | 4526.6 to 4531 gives 555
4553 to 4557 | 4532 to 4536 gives 477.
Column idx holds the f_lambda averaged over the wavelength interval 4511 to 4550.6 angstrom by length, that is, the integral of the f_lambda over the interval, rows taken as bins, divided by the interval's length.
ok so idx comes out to 2.46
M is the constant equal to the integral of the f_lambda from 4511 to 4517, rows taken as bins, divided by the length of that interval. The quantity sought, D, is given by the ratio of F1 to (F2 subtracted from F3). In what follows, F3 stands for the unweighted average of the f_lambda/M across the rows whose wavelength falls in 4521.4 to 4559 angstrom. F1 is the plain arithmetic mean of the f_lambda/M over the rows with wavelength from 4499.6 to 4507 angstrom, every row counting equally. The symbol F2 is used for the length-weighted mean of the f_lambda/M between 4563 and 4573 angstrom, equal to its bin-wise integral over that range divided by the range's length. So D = -14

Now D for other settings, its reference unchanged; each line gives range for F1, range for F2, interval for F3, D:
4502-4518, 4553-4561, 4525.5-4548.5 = -18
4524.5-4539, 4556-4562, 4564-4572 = -137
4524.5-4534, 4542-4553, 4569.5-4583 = 22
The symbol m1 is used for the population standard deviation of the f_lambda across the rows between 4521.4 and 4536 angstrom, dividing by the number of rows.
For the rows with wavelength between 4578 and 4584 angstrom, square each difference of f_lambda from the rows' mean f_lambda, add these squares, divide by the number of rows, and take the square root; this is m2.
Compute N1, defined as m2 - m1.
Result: -0.16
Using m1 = 0.213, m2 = 0.050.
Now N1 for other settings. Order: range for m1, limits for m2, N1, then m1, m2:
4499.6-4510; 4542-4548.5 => -0.12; 0.162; 0.046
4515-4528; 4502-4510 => -0.08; 0.161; 0.079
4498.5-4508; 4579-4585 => -0.08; 0.153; 0.070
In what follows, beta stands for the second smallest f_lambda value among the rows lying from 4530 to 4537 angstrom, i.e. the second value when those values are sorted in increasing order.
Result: 2.137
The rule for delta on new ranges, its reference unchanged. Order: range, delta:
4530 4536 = 4532.33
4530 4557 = 4532.33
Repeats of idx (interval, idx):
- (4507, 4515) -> 2.70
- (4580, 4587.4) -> 2.52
